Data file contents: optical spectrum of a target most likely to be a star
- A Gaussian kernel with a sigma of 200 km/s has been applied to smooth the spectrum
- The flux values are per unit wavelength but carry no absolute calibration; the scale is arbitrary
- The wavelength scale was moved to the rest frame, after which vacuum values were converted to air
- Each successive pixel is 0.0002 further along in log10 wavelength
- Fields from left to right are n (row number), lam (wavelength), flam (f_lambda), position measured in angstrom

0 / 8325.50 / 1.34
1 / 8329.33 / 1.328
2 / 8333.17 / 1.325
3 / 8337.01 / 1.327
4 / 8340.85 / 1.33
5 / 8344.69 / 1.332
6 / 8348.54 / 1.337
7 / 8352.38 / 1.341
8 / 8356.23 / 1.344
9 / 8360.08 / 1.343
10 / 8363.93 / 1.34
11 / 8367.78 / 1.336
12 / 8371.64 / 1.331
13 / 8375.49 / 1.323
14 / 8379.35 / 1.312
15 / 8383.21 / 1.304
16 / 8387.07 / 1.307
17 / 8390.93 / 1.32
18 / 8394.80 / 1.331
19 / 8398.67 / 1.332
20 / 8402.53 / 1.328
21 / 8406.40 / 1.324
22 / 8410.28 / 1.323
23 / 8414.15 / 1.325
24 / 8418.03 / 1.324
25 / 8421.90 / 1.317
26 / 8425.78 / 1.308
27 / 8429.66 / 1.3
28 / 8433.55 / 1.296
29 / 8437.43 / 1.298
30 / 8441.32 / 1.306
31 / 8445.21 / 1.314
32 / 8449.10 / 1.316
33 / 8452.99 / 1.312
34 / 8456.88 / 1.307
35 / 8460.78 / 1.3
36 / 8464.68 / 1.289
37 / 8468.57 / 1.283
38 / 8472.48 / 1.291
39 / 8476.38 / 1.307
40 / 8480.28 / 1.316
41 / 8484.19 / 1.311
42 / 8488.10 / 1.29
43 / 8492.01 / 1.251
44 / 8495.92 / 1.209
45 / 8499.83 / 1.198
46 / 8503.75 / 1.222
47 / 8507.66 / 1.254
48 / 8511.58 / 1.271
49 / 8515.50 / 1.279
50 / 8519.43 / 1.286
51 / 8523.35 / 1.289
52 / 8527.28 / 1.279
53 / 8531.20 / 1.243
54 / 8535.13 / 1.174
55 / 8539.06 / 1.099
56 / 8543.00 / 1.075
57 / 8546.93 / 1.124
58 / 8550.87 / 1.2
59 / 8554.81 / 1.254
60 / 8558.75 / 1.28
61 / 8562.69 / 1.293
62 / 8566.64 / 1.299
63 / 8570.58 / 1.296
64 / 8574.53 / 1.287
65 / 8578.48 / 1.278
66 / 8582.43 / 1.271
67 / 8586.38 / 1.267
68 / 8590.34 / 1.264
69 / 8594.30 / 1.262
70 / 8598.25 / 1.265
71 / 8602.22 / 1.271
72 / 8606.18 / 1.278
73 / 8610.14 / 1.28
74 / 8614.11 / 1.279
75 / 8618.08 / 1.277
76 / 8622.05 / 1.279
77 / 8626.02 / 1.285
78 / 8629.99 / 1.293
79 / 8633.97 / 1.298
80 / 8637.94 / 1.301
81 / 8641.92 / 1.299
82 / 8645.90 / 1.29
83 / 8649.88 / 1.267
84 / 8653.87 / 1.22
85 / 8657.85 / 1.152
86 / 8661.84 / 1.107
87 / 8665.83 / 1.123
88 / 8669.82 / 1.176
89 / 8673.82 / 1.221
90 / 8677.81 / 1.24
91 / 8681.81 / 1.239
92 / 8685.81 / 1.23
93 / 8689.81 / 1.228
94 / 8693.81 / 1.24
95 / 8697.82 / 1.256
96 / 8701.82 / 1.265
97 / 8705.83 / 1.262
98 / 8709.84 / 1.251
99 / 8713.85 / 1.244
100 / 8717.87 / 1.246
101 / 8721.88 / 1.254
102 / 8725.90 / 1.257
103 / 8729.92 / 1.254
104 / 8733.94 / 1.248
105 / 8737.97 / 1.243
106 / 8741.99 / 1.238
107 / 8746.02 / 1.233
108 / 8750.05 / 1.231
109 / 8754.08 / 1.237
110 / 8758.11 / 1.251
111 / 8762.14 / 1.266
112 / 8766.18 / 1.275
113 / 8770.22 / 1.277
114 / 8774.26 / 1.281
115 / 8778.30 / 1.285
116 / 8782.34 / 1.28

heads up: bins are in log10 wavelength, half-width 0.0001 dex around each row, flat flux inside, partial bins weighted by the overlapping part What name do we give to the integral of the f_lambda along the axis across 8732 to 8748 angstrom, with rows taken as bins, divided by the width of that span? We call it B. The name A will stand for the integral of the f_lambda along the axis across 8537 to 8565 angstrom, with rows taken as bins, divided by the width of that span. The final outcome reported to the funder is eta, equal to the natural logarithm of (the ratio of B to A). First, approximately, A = 1.19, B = 1.24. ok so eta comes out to 0.041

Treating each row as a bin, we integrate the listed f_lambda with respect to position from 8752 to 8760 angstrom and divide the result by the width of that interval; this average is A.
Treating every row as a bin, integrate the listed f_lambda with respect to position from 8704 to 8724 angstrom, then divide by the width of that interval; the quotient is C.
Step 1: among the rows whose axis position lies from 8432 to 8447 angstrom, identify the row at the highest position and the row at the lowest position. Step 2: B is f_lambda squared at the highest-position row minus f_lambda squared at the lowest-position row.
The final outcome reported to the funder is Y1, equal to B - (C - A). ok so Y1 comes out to 0.04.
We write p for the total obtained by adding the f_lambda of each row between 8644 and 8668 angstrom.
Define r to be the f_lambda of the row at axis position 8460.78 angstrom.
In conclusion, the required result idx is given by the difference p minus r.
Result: 5.86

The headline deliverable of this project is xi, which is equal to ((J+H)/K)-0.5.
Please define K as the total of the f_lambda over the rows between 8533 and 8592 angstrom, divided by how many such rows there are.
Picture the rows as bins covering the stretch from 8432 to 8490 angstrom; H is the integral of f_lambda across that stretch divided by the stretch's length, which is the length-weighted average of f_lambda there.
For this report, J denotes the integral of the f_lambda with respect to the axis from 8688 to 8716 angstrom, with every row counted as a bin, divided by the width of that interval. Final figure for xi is 1.57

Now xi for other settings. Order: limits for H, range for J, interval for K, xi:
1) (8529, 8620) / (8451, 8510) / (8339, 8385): 1.39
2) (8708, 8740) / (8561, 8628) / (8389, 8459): 1.42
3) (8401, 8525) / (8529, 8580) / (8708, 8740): 1.51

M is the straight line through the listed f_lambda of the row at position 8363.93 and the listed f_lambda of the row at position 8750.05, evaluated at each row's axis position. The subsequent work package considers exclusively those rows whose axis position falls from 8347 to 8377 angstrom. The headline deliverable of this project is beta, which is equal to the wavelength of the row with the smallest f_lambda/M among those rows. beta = 8375.49 angstrom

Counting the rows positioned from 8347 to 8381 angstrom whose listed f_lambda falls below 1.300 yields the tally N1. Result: 0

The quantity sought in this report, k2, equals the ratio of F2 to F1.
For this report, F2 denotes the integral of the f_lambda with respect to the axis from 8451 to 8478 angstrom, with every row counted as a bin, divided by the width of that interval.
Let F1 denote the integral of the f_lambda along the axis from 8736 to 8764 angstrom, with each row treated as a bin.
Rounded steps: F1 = 34.8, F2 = 1.30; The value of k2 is 0.037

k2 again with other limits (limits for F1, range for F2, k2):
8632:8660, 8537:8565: 0.034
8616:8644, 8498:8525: 0.035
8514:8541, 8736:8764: 0.037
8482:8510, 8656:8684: 0.034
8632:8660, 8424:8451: 0.037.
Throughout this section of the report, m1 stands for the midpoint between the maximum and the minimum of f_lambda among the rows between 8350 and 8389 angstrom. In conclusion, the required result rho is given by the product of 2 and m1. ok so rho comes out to 2.65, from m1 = 1.32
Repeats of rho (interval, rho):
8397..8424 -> 2.65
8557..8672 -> 2.41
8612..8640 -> 2.58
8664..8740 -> 2.39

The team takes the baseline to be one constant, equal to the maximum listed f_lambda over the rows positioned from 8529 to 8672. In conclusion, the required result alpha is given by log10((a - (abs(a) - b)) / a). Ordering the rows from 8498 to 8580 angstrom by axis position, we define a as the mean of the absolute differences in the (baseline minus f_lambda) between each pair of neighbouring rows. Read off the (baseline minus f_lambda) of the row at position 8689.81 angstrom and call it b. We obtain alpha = 0.42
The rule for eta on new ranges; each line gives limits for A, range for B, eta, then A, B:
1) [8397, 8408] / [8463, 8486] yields -0.022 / 1.33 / 1.30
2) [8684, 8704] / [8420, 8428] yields 0.053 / 1.24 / 1.31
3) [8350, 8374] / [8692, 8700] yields -0.070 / 1.34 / 1.25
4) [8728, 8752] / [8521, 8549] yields -0.046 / 1.24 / 1.18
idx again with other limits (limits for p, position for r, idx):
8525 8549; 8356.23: 5.65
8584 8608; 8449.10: 6.29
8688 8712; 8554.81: 6.25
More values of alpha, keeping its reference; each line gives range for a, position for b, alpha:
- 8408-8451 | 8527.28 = 0.63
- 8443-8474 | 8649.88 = 0.74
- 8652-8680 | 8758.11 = 0.09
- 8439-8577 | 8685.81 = 0.52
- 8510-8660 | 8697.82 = 0.38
